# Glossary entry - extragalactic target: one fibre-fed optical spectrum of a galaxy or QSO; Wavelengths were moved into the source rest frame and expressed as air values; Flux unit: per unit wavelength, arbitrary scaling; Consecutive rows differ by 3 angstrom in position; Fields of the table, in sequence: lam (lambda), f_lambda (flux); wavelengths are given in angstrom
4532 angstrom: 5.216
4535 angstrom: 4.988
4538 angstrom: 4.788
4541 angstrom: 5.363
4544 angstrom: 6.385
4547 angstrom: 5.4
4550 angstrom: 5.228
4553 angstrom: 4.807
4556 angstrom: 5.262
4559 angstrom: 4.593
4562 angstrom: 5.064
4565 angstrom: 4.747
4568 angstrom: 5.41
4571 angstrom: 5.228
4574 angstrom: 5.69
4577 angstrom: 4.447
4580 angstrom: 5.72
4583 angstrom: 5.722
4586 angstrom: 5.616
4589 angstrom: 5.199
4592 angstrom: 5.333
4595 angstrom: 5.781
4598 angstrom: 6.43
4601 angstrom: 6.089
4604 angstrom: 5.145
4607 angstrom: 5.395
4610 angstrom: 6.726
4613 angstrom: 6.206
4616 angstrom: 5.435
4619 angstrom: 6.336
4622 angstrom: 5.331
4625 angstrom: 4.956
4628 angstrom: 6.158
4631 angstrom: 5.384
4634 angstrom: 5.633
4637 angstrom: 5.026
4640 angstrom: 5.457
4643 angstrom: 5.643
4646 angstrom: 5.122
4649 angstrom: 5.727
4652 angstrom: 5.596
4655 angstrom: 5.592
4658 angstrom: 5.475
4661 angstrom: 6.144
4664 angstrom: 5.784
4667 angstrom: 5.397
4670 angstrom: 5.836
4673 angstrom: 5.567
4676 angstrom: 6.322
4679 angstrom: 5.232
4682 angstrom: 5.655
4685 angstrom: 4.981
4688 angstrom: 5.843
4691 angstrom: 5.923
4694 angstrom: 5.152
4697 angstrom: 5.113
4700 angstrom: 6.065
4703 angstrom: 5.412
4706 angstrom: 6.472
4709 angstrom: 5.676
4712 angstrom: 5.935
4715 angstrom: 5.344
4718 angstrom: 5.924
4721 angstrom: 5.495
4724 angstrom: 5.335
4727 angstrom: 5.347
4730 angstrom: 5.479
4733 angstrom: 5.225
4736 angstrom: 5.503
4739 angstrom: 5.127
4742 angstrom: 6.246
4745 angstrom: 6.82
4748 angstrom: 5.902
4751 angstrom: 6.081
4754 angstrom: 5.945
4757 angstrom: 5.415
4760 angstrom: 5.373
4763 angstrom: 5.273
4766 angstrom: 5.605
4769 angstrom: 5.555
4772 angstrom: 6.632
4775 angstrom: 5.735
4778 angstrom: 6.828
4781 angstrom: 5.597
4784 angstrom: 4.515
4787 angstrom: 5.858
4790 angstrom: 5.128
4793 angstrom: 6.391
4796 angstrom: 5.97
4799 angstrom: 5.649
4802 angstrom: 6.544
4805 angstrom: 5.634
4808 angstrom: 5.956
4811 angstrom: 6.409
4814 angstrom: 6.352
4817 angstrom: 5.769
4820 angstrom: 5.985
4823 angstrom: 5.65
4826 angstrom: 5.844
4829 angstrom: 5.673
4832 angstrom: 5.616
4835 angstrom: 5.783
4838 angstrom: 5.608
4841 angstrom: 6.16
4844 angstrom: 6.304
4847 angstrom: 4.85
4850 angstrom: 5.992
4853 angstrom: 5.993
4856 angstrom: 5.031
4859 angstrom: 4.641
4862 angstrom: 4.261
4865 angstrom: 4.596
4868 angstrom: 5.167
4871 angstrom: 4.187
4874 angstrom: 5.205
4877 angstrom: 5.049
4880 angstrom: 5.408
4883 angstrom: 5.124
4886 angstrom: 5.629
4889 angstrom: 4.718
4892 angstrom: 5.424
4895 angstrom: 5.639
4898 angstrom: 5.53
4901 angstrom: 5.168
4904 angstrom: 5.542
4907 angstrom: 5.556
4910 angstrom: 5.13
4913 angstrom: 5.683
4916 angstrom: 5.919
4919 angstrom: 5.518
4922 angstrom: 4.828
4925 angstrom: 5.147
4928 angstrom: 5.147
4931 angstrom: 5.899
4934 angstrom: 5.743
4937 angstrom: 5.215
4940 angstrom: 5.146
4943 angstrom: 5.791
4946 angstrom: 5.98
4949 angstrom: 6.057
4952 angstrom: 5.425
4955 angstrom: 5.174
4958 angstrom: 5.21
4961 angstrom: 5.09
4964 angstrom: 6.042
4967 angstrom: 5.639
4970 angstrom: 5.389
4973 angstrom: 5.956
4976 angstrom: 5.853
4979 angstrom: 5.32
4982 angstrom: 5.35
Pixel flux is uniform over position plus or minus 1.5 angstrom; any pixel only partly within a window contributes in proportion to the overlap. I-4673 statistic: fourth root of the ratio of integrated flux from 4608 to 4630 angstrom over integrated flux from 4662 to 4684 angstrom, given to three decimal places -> 1.008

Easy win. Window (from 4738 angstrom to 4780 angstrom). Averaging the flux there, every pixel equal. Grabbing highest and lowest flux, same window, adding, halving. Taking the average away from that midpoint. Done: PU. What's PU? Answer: 0.08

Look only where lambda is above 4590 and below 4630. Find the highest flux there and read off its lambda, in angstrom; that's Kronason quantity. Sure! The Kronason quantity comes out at 4610 angstrom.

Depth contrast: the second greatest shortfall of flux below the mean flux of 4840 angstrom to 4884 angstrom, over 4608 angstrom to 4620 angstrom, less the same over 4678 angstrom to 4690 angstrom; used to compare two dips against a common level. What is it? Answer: -0.97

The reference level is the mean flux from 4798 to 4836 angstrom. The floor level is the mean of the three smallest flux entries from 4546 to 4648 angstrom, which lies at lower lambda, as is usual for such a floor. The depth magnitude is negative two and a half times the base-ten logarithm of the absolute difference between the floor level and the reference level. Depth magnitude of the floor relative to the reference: -0.3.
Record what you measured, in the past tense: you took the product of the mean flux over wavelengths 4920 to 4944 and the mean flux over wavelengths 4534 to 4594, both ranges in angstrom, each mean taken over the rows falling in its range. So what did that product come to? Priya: 28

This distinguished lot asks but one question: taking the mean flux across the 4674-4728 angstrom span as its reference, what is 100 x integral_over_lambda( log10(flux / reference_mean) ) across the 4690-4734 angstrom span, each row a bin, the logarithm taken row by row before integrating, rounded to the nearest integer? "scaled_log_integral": -15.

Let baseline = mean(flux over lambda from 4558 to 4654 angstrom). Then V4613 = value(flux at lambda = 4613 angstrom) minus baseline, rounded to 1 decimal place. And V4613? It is 0.7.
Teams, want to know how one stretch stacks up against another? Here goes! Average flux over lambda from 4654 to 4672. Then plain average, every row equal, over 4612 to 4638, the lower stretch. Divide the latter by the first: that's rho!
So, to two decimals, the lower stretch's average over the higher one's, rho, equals 0.98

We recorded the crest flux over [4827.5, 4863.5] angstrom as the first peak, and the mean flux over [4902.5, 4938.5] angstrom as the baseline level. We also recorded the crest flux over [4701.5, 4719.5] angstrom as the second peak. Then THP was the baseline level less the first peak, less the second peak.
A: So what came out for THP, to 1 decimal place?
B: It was -7.3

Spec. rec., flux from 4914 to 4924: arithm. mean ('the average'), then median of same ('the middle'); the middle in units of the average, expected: 1.02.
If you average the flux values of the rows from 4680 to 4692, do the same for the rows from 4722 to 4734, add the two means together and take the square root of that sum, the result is 3.31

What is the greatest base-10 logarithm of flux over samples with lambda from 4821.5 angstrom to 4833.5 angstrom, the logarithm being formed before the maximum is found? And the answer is 0.767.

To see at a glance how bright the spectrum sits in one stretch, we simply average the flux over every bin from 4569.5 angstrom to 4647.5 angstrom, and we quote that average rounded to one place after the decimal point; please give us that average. 5.6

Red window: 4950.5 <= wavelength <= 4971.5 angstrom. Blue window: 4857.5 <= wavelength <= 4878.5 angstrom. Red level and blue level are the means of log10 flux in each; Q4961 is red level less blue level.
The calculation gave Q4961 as 0.060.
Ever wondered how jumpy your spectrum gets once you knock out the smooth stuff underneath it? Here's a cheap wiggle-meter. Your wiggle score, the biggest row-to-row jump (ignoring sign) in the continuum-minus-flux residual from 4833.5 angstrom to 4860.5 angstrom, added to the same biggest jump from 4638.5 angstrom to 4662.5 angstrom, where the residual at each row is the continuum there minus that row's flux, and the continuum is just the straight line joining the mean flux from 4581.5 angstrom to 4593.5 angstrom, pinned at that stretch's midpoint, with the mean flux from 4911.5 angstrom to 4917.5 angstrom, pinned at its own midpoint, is 2.12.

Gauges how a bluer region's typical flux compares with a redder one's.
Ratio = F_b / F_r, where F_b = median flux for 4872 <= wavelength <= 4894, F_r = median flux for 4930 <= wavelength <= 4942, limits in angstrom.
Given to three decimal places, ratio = 0.950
